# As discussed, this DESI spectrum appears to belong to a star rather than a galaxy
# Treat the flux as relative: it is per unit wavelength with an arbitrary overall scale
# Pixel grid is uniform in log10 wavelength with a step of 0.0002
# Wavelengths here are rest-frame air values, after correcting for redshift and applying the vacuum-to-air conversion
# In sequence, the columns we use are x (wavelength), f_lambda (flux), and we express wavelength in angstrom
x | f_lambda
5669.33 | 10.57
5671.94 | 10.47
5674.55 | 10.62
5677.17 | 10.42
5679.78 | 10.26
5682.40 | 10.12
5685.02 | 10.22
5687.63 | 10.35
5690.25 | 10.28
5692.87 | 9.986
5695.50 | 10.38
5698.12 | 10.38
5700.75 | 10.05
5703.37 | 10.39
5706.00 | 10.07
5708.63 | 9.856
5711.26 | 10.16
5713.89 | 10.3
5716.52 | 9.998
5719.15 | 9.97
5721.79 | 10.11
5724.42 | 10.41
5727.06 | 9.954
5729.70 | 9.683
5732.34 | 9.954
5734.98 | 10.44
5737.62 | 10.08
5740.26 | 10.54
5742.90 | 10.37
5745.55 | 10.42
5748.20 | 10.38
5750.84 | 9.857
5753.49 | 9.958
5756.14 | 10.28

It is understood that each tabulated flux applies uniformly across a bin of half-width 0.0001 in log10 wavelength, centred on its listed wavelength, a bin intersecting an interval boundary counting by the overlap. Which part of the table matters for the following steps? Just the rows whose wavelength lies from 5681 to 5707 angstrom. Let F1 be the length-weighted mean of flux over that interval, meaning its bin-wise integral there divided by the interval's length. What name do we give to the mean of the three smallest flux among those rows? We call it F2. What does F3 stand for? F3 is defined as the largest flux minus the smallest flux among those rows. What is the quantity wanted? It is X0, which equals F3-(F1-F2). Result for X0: 0.22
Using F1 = 10.2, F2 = 10.0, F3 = 0.40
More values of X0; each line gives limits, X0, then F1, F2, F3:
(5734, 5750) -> 0.38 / 10.4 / 10.3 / 0.46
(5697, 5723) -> 0.35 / 10.1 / 9.9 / 0.53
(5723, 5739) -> 0.53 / 10.1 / 9.9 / 0.76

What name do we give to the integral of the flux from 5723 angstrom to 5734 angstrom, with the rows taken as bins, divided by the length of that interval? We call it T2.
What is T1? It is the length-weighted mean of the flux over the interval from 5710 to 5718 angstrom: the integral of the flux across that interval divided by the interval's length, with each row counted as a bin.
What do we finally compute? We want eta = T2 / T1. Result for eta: 0.986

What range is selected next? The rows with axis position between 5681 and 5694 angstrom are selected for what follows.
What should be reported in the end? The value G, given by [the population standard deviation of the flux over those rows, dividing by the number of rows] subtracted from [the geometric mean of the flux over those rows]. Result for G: 10.1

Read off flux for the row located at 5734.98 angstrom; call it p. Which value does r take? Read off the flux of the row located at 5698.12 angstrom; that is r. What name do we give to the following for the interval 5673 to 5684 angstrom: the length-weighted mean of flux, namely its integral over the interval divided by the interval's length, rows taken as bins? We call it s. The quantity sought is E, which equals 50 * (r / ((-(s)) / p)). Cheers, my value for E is -524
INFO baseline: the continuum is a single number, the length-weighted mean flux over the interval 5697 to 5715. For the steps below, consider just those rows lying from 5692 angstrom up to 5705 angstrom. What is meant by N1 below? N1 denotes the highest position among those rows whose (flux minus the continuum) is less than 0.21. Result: 5700.75 angstrom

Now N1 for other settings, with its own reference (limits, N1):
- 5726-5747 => 5742.90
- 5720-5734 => 5732.34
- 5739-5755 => 5753.49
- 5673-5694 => 5692.87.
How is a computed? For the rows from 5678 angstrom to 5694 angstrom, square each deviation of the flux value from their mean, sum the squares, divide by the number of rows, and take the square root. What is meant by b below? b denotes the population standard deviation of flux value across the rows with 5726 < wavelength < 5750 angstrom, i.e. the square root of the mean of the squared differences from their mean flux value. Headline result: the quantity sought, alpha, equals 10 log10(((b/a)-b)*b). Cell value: -2.5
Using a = 0.12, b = 0.276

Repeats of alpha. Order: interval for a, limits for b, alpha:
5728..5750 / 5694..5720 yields -10.5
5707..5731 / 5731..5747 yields -7.8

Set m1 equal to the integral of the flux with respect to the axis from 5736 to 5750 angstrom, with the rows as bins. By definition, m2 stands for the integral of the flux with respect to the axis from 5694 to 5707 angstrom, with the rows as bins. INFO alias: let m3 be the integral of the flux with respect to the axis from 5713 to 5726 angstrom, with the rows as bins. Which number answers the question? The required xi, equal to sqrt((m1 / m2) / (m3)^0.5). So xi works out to 0.308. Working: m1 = 145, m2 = 133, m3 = 132.0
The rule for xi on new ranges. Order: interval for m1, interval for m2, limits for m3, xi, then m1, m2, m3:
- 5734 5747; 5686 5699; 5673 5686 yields 0.295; 135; 134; 134.3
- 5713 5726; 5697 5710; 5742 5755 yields 0.295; 132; 132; 132.5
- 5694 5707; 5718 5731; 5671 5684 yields 0.297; 133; 130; 134.8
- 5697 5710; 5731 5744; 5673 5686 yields 0.292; 132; 134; 134.3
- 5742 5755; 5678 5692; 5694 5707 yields 0.283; 132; 143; 133.2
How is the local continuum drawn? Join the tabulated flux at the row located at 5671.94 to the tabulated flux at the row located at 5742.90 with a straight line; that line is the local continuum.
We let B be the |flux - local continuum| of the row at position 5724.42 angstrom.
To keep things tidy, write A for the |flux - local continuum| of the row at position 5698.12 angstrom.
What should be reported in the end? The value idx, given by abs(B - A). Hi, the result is 0.039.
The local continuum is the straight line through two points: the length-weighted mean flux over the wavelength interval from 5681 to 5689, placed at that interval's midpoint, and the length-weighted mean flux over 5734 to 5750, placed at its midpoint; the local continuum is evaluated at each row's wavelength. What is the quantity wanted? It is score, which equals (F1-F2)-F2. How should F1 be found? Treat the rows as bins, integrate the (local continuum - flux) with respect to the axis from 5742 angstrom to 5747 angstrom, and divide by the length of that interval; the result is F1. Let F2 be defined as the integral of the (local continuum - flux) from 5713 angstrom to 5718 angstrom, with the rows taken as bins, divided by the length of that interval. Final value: -0.37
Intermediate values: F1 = -0.03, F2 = 0.17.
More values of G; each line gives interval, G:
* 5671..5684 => 10.2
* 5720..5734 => 9.8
